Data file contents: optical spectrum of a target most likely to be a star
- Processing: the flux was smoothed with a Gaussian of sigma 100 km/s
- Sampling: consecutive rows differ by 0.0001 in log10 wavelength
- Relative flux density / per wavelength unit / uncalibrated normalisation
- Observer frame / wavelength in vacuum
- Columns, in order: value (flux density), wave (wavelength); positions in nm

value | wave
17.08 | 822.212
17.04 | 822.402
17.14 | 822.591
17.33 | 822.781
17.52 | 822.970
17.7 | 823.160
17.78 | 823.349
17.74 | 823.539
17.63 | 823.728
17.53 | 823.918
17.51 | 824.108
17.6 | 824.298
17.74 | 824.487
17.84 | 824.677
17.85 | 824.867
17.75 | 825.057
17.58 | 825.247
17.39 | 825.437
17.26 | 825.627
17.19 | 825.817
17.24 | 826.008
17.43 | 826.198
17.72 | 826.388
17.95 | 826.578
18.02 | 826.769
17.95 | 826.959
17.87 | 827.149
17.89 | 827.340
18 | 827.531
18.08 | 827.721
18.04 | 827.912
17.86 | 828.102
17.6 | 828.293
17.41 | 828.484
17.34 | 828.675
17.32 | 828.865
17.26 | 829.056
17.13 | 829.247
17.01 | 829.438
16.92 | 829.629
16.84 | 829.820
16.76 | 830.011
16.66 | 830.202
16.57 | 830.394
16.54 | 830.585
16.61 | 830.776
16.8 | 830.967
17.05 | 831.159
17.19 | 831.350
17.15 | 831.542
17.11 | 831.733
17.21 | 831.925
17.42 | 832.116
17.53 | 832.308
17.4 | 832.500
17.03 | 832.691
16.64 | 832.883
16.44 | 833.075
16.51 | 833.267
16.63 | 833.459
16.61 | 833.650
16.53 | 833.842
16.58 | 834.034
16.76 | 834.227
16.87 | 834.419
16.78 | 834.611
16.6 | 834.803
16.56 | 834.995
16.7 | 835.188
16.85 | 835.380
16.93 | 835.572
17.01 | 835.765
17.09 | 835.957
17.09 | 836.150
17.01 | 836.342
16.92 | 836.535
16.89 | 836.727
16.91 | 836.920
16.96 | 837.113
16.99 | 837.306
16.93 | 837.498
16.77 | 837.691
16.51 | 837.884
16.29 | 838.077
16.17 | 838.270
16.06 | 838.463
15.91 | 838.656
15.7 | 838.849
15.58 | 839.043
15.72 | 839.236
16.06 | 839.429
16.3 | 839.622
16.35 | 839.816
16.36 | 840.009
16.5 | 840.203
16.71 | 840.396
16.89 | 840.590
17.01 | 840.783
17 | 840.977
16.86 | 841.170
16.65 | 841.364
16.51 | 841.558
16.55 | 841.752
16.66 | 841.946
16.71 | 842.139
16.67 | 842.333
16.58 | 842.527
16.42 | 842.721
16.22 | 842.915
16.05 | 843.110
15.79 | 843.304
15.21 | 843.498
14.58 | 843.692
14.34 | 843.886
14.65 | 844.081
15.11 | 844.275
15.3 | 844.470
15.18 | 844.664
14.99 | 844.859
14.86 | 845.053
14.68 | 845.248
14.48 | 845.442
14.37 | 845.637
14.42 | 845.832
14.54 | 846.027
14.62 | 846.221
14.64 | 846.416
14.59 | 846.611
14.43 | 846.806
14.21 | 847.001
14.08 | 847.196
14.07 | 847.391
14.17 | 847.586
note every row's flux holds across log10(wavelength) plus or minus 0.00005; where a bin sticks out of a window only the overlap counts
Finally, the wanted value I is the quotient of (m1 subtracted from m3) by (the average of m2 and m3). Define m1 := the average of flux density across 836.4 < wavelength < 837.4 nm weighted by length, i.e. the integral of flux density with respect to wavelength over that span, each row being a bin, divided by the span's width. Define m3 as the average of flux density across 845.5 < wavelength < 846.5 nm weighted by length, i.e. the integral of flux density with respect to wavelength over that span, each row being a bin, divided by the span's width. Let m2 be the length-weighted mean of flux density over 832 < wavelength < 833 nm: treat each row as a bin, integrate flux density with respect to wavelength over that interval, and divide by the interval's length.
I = -0.15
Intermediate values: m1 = 16.9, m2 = 17.2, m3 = 14.5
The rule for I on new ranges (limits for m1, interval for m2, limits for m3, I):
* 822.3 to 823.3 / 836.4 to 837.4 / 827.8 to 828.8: 0.02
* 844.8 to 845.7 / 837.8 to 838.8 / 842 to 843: 0.11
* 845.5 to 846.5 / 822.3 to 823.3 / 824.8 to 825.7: 0.17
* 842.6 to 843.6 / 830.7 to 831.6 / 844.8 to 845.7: -0.08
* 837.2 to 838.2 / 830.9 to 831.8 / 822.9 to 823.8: 0.06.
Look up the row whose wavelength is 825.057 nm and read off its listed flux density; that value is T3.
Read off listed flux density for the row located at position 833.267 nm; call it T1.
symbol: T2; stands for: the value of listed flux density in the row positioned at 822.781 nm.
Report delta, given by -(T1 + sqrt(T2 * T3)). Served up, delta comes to -34.0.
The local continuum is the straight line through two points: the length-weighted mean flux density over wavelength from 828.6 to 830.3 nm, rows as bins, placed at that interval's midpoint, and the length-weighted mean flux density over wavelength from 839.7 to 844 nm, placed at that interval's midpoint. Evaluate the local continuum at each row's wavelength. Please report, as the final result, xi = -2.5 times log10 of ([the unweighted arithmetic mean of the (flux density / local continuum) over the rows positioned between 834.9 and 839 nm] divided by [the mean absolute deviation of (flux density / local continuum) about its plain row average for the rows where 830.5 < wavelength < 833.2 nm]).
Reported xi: -4.4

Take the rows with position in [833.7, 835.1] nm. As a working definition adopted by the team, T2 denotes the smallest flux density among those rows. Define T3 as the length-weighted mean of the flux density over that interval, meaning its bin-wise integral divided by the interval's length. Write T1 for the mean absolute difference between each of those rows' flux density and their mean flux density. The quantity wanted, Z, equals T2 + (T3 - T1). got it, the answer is 33.1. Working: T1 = 0.12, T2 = 16.53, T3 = 16.7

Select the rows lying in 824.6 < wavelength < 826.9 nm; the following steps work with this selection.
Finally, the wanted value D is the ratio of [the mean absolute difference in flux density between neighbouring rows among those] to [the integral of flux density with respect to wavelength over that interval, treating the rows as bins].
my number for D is 0.0034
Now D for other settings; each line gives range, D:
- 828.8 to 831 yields 0.0025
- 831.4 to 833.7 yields 0.0041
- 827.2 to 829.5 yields 0.0028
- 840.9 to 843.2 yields 0.0032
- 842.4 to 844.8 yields 0.0081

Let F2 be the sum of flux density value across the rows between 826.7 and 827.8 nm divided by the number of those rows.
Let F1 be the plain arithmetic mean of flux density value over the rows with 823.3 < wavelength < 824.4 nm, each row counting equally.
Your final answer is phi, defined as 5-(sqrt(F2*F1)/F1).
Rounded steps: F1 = 17.6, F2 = 18.0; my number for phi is 3.99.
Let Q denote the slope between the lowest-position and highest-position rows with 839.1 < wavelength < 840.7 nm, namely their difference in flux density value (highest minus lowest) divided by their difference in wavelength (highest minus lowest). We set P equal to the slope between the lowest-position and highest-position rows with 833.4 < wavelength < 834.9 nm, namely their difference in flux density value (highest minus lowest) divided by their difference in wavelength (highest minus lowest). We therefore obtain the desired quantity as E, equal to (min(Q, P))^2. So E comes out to 0.00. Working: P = 0.0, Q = 0.86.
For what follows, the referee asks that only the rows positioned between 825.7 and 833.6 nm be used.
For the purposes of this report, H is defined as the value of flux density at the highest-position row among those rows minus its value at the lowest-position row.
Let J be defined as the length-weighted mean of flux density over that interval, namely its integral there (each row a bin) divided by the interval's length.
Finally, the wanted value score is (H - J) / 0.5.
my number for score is -35.6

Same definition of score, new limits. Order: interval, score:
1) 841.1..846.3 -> -35.5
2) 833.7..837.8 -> -33.2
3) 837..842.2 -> -33.4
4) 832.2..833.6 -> -35.6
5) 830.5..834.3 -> -33.3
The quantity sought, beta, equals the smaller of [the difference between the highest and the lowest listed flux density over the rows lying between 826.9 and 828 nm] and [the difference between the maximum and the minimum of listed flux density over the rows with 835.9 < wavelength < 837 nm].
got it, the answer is 0.20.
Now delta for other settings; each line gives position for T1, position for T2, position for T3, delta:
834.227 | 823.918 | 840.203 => -33.8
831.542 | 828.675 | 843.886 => -32.9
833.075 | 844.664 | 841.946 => -32.3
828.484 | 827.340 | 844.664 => -33.9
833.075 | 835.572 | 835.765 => -33.4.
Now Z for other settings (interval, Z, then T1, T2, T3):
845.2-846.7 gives 28.8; 0.09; 14.37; 14.5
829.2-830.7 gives 33.2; 0.17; 16.54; 16.8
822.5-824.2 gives 34.5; 0.15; 17.14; 17.5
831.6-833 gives 33.6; 0.23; 16.64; 17.2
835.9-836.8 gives 33.8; 0.08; 16.89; 17.0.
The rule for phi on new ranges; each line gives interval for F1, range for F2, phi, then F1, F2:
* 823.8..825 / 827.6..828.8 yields 4.00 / 17.7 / 17.7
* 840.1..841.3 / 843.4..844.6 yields 4.06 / 16.8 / 14.9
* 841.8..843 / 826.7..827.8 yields 3.96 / 16.5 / 18.0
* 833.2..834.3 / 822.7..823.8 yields 3.97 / 16.6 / 17.6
